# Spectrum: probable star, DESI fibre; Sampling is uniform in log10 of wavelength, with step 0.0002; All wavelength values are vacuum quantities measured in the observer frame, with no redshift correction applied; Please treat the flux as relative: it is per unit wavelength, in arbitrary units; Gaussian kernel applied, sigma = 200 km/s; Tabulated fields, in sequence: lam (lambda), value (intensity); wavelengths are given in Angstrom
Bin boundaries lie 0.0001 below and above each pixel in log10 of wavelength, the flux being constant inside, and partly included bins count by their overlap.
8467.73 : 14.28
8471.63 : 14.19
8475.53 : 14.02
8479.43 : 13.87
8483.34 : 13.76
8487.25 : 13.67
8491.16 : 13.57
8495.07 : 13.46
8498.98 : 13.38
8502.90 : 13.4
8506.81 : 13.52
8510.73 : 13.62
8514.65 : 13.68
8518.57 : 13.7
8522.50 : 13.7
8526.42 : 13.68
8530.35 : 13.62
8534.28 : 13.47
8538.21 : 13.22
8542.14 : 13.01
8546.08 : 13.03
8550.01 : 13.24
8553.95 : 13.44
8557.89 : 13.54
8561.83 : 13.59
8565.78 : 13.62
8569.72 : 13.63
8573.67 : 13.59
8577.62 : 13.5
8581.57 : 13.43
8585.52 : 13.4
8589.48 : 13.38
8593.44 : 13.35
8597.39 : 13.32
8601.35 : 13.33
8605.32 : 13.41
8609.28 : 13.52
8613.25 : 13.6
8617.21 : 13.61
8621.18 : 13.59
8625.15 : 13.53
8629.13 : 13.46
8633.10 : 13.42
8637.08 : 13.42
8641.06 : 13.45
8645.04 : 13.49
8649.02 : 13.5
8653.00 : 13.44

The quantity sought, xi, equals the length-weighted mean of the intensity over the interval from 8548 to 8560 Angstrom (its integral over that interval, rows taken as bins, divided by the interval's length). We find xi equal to 13.42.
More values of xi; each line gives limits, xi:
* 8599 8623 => 13.51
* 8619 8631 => 13.52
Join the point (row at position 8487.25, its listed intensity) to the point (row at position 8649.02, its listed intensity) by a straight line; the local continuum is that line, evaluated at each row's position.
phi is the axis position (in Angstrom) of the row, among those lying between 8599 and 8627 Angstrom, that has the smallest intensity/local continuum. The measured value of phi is 8601.35 Angstrom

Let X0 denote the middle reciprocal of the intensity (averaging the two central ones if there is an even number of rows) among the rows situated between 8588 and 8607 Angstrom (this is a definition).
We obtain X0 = 0.0749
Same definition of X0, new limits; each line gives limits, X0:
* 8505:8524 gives 0.0731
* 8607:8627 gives 0.0736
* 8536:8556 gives 0.0756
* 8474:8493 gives 0.0727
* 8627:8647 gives 0.0743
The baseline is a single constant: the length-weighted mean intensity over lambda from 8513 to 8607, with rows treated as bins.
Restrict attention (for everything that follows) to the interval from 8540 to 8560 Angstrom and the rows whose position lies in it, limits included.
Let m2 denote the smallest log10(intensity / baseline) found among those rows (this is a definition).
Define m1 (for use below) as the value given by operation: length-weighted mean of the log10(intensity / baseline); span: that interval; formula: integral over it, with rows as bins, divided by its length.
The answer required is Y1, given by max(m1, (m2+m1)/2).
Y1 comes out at -0.0065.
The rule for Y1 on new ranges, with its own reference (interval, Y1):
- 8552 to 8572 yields 0.0036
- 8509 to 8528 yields 0.0072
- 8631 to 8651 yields 0.0001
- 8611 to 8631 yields 0.0034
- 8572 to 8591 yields 0.0002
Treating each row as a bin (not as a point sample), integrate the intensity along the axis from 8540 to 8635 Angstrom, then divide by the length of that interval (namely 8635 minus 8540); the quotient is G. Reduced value 13.4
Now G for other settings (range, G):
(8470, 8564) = 13.6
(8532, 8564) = 13.3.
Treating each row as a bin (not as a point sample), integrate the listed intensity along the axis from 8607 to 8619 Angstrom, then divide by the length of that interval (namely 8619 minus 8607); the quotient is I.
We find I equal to 13.6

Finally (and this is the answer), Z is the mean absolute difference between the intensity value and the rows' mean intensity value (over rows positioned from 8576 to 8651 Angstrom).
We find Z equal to 0.07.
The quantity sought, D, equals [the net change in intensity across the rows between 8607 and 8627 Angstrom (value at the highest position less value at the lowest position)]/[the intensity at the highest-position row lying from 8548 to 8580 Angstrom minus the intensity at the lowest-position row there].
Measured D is 0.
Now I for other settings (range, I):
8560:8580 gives 13.6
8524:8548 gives 13.3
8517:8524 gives 13.7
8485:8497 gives 13.6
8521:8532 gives 13.7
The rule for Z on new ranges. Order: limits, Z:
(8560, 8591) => 0.09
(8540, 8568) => 0.22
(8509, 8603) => 0.16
